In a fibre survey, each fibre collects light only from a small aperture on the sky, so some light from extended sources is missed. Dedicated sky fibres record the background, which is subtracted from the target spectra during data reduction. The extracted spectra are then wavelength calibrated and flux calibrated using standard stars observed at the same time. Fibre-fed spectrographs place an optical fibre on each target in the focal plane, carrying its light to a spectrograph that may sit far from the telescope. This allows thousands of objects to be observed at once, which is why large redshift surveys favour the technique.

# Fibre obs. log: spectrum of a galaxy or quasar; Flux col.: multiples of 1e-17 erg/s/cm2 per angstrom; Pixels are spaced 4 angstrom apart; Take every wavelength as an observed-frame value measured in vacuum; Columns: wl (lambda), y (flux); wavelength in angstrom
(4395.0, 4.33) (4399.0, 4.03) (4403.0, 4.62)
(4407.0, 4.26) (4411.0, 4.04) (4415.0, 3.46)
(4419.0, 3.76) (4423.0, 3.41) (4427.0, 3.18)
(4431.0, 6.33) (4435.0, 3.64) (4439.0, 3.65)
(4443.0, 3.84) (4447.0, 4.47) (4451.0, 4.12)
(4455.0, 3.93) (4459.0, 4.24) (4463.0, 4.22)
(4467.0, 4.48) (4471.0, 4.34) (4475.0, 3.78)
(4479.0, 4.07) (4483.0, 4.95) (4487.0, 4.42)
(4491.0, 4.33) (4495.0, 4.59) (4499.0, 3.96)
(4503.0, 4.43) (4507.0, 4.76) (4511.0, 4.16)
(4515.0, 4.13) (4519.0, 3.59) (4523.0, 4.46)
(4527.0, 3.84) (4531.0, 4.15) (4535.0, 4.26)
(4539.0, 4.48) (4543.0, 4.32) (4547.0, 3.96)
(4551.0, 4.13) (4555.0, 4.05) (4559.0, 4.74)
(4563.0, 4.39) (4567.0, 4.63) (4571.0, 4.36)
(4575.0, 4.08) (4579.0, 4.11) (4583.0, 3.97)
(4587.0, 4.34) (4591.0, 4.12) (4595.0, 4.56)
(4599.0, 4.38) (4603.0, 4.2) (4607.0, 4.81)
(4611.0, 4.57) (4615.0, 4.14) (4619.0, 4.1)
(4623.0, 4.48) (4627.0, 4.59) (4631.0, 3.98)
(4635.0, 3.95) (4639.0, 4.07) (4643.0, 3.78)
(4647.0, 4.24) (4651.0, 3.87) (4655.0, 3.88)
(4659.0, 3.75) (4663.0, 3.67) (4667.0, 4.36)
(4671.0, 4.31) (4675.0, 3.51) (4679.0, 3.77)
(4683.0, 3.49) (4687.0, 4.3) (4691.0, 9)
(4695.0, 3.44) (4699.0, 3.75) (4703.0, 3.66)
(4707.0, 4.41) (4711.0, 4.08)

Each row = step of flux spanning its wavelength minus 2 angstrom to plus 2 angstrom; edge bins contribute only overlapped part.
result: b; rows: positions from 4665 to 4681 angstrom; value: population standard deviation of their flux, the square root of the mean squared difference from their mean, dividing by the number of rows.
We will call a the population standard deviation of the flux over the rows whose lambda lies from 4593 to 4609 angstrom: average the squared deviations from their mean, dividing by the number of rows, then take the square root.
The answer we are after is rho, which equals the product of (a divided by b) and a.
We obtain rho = 0.14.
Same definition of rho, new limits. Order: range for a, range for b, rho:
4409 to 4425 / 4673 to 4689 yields 0.20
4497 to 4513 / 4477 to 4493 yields 0.28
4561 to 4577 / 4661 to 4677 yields 0.10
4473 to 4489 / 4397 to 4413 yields 0.79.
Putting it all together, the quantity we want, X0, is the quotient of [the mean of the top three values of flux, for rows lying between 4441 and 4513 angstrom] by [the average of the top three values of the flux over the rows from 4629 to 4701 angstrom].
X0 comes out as 0.81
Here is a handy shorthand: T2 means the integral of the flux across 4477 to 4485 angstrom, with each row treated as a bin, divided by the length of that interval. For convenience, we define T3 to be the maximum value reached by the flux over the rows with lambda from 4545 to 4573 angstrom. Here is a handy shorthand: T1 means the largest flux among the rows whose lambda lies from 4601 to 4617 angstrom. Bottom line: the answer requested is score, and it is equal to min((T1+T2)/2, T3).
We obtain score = 4.66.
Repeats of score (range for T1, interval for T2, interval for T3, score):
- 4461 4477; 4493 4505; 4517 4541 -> 4.40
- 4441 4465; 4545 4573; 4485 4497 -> 4.40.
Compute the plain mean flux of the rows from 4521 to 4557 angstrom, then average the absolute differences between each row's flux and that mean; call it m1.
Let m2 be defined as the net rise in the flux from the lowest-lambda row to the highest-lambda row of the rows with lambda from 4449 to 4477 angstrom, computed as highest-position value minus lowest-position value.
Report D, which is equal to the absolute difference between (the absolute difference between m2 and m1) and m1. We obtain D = 0.3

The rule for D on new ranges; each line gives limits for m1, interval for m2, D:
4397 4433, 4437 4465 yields 0.6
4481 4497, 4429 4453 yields 2.2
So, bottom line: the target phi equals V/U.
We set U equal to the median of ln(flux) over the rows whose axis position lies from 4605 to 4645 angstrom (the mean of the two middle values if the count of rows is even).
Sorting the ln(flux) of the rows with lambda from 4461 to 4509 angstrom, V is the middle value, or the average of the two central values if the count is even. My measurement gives 1.04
